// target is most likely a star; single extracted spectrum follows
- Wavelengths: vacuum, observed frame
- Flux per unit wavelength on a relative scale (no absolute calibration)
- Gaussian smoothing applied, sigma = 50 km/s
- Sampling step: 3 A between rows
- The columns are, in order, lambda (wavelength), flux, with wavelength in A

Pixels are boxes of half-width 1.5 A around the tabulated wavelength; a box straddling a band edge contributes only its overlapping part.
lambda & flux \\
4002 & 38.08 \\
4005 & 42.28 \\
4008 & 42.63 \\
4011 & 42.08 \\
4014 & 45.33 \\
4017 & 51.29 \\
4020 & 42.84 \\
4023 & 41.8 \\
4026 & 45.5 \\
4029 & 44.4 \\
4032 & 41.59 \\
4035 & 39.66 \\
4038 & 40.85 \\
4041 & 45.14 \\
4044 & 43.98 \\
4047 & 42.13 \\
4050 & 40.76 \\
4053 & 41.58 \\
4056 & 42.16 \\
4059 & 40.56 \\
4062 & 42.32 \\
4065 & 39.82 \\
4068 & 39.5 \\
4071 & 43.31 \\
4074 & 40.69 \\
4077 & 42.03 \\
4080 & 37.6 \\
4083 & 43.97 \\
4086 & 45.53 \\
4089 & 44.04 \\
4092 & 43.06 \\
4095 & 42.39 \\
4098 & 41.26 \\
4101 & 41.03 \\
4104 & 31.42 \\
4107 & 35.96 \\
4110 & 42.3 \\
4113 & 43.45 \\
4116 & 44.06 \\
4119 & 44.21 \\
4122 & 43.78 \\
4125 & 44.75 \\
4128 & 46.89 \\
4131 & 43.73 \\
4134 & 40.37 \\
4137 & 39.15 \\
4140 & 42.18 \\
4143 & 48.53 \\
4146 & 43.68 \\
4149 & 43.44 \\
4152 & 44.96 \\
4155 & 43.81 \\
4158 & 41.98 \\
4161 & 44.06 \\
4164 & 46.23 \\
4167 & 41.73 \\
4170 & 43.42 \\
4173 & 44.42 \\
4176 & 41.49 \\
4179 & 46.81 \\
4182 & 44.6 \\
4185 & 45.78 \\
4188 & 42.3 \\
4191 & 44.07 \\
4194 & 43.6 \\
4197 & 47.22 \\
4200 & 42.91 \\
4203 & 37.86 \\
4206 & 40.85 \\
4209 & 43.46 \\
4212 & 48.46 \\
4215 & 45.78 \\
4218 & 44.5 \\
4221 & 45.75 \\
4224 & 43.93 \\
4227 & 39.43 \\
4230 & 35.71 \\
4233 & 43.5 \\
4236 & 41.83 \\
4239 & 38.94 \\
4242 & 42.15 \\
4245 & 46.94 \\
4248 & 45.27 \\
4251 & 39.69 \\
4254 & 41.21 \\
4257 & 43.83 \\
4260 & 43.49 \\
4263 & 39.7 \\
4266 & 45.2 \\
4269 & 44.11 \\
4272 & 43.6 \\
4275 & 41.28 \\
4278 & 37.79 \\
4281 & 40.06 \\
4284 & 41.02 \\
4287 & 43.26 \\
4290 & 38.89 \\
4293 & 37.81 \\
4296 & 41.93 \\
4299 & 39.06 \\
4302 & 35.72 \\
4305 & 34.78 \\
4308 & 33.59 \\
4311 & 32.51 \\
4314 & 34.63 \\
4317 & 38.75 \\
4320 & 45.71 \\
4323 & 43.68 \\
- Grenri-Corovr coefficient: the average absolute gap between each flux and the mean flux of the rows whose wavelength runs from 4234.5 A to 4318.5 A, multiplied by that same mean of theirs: 120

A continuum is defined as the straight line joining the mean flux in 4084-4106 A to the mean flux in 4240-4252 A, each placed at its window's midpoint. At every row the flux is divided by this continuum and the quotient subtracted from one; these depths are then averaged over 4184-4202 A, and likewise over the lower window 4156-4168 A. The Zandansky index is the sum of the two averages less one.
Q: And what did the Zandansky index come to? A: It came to -1.07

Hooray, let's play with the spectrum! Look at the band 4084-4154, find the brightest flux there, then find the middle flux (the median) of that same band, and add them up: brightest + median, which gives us 91.98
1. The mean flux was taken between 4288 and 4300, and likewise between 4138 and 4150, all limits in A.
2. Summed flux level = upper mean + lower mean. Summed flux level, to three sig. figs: 83.9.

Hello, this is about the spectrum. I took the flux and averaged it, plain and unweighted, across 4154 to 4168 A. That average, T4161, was 43.6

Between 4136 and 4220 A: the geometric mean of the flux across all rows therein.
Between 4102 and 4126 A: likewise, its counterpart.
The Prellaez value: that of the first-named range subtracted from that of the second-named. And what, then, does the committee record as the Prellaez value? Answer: -2.8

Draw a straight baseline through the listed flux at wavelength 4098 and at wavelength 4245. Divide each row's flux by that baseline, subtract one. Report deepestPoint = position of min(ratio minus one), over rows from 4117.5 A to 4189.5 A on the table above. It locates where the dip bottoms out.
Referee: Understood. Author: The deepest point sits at 4137 A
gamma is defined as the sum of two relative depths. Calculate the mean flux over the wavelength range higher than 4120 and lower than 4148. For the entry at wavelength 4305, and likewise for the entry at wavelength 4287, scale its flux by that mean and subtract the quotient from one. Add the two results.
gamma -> 0.21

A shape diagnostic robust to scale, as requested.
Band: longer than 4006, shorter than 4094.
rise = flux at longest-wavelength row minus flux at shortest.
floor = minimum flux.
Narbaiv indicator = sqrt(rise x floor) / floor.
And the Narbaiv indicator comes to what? 0.11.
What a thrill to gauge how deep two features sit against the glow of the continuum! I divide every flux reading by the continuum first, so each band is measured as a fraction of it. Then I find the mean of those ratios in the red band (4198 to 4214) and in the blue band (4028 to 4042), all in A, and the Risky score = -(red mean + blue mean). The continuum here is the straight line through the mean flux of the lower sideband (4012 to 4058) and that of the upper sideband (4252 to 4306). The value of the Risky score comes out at -2.01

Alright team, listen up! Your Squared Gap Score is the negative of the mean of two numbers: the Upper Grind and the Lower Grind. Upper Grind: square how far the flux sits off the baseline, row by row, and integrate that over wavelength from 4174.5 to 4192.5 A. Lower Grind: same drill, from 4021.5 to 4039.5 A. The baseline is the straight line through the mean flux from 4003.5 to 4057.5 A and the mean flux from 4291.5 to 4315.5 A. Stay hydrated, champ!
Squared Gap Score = -288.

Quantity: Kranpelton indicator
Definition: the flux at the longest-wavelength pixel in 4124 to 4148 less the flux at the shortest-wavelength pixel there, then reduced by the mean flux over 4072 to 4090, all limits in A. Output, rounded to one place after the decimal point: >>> -43.4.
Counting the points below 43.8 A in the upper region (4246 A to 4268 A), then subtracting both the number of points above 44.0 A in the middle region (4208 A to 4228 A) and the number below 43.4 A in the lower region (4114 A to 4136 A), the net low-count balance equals -1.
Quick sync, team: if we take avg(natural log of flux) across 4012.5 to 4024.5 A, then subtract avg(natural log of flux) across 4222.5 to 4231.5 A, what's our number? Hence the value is 0.13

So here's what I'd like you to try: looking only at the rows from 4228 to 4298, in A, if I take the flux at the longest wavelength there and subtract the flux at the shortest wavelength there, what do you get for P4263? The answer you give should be 6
